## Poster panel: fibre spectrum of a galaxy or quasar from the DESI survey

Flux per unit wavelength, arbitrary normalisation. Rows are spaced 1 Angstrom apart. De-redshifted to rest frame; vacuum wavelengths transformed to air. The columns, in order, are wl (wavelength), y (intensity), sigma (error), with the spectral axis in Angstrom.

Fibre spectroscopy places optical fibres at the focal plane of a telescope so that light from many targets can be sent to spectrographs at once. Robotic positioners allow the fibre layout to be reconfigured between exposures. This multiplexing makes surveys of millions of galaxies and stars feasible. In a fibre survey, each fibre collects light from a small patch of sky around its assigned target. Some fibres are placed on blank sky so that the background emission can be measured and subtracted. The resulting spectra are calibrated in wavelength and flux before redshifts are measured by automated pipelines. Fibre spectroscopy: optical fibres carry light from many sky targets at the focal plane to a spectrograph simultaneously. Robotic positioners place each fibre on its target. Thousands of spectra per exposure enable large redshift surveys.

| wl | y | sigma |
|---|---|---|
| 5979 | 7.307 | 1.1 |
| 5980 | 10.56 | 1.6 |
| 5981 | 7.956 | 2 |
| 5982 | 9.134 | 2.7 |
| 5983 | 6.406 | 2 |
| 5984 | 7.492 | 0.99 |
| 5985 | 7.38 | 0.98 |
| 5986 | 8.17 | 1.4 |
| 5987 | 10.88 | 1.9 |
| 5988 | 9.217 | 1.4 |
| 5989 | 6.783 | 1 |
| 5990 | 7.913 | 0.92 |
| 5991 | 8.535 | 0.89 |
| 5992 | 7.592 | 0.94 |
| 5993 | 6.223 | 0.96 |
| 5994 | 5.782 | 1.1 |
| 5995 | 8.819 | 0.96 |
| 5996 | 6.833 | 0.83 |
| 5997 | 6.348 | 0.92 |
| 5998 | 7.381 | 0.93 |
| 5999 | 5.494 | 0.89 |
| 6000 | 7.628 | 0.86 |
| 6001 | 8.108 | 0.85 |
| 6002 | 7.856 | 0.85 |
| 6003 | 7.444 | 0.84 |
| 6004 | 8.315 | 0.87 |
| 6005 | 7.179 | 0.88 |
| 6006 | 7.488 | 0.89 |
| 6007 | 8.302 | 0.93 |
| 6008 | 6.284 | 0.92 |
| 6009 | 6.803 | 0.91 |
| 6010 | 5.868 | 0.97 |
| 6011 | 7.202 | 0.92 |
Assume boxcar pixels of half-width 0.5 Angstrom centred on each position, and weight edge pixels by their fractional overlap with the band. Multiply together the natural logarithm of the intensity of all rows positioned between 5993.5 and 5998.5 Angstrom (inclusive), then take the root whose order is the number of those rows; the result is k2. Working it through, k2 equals 1.93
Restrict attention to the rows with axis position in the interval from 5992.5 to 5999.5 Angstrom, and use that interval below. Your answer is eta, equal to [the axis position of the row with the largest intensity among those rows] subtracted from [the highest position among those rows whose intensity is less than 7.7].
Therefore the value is 4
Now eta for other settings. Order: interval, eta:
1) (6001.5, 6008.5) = 4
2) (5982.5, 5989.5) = 2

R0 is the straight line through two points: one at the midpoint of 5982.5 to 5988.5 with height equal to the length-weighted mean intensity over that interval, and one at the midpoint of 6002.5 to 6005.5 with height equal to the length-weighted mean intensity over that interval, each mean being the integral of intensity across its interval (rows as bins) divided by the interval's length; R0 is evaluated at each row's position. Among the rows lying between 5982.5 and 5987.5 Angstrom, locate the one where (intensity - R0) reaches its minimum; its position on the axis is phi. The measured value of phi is 5983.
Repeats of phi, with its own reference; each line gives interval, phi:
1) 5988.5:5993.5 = 5993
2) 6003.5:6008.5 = 6008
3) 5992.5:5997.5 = 5994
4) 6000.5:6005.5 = 6005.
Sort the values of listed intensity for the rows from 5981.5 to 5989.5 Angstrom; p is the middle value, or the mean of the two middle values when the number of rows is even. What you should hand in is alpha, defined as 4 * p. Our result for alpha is 31.3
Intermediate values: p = 7.83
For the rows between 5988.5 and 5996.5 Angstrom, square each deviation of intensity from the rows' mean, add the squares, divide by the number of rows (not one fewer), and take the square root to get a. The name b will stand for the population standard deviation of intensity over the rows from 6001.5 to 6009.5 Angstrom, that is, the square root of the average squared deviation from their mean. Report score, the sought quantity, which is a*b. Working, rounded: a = 1.0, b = 0.66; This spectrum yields 0.7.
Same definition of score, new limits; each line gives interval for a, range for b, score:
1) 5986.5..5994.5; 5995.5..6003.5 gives 1.3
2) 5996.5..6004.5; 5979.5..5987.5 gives 1.3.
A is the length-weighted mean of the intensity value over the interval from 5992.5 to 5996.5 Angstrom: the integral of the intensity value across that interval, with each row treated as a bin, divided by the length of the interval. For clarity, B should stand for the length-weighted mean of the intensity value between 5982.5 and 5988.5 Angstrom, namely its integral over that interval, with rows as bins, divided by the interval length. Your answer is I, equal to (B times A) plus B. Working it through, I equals 65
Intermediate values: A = 6.9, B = 8.3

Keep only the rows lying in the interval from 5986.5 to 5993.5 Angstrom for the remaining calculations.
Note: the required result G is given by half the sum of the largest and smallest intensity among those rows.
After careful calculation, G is 8.6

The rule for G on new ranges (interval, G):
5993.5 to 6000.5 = 7.2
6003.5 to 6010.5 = 7.1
